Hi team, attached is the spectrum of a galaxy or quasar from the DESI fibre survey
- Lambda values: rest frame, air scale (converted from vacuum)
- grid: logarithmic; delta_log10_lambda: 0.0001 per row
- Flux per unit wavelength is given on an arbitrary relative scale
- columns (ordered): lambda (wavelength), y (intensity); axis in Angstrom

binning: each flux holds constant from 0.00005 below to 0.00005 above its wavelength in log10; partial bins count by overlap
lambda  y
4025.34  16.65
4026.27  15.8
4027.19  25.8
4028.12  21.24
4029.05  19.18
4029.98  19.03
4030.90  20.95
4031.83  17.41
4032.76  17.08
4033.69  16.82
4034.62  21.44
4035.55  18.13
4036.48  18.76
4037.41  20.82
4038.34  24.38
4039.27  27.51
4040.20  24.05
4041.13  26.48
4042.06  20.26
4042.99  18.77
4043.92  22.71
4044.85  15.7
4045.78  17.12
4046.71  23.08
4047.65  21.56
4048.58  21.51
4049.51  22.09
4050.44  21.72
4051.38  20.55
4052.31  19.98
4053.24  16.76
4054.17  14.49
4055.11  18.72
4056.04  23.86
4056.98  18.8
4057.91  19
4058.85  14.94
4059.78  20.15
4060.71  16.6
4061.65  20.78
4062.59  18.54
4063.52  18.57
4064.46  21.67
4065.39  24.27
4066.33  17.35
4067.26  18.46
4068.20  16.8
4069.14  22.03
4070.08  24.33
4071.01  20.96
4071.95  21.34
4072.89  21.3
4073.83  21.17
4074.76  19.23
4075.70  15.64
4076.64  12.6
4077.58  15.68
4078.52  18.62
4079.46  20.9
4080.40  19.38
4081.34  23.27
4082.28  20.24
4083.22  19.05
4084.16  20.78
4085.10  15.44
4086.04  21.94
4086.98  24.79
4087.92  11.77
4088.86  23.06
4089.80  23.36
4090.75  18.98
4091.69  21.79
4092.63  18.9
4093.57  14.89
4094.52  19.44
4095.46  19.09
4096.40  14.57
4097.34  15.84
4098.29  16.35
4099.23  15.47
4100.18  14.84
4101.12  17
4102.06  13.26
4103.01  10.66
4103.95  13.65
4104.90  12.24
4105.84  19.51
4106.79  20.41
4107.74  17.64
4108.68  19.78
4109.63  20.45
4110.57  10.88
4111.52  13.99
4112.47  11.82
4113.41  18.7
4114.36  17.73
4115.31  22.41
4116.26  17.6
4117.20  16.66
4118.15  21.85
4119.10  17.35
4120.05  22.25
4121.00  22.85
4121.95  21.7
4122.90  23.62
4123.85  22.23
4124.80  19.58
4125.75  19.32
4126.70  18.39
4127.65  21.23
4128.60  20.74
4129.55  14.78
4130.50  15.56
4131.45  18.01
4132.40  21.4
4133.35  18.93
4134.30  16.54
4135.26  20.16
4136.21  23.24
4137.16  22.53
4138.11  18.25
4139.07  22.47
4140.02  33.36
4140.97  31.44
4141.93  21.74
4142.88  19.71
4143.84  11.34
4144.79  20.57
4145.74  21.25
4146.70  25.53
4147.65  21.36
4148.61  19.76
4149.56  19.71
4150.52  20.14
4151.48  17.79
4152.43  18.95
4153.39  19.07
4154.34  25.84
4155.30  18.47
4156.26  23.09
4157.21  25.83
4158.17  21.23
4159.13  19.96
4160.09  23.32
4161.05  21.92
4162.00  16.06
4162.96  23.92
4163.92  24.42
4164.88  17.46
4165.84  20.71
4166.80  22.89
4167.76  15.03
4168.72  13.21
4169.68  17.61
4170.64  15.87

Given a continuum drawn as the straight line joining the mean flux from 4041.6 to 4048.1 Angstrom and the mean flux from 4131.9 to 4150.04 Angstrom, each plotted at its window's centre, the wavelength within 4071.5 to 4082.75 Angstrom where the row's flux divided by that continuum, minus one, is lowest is 4076.64 Angstrom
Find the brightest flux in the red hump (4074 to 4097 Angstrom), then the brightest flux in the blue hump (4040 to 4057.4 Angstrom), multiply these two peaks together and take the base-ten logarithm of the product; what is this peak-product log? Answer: 2.817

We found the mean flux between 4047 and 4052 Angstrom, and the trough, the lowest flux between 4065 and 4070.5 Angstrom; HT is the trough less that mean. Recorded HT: -4.7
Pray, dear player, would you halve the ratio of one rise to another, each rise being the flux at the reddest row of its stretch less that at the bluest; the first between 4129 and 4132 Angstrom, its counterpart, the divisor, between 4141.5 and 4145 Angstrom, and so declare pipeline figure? -1.4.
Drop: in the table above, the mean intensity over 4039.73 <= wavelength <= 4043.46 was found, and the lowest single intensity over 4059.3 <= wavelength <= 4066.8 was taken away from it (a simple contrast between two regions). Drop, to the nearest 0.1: 5.8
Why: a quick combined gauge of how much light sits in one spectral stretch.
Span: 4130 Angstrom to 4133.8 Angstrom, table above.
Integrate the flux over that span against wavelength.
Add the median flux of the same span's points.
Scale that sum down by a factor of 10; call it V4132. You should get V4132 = 8.9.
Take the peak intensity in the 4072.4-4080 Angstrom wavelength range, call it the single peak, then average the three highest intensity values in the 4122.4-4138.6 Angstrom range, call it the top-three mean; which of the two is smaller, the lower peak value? 21.3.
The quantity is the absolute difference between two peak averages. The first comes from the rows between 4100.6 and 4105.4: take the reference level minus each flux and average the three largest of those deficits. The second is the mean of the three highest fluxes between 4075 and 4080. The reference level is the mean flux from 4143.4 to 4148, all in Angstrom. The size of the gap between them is 10.4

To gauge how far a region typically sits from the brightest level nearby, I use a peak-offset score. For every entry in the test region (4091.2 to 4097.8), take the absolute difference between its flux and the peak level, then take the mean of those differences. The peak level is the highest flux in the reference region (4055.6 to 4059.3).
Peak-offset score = 6.1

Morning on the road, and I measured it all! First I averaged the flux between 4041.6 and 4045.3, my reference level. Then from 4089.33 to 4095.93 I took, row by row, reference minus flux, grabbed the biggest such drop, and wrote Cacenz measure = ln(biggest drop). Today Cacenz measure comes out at 1.5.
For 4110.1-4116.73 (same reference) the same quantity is 2.1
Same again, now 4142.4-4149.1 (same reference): 2.1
